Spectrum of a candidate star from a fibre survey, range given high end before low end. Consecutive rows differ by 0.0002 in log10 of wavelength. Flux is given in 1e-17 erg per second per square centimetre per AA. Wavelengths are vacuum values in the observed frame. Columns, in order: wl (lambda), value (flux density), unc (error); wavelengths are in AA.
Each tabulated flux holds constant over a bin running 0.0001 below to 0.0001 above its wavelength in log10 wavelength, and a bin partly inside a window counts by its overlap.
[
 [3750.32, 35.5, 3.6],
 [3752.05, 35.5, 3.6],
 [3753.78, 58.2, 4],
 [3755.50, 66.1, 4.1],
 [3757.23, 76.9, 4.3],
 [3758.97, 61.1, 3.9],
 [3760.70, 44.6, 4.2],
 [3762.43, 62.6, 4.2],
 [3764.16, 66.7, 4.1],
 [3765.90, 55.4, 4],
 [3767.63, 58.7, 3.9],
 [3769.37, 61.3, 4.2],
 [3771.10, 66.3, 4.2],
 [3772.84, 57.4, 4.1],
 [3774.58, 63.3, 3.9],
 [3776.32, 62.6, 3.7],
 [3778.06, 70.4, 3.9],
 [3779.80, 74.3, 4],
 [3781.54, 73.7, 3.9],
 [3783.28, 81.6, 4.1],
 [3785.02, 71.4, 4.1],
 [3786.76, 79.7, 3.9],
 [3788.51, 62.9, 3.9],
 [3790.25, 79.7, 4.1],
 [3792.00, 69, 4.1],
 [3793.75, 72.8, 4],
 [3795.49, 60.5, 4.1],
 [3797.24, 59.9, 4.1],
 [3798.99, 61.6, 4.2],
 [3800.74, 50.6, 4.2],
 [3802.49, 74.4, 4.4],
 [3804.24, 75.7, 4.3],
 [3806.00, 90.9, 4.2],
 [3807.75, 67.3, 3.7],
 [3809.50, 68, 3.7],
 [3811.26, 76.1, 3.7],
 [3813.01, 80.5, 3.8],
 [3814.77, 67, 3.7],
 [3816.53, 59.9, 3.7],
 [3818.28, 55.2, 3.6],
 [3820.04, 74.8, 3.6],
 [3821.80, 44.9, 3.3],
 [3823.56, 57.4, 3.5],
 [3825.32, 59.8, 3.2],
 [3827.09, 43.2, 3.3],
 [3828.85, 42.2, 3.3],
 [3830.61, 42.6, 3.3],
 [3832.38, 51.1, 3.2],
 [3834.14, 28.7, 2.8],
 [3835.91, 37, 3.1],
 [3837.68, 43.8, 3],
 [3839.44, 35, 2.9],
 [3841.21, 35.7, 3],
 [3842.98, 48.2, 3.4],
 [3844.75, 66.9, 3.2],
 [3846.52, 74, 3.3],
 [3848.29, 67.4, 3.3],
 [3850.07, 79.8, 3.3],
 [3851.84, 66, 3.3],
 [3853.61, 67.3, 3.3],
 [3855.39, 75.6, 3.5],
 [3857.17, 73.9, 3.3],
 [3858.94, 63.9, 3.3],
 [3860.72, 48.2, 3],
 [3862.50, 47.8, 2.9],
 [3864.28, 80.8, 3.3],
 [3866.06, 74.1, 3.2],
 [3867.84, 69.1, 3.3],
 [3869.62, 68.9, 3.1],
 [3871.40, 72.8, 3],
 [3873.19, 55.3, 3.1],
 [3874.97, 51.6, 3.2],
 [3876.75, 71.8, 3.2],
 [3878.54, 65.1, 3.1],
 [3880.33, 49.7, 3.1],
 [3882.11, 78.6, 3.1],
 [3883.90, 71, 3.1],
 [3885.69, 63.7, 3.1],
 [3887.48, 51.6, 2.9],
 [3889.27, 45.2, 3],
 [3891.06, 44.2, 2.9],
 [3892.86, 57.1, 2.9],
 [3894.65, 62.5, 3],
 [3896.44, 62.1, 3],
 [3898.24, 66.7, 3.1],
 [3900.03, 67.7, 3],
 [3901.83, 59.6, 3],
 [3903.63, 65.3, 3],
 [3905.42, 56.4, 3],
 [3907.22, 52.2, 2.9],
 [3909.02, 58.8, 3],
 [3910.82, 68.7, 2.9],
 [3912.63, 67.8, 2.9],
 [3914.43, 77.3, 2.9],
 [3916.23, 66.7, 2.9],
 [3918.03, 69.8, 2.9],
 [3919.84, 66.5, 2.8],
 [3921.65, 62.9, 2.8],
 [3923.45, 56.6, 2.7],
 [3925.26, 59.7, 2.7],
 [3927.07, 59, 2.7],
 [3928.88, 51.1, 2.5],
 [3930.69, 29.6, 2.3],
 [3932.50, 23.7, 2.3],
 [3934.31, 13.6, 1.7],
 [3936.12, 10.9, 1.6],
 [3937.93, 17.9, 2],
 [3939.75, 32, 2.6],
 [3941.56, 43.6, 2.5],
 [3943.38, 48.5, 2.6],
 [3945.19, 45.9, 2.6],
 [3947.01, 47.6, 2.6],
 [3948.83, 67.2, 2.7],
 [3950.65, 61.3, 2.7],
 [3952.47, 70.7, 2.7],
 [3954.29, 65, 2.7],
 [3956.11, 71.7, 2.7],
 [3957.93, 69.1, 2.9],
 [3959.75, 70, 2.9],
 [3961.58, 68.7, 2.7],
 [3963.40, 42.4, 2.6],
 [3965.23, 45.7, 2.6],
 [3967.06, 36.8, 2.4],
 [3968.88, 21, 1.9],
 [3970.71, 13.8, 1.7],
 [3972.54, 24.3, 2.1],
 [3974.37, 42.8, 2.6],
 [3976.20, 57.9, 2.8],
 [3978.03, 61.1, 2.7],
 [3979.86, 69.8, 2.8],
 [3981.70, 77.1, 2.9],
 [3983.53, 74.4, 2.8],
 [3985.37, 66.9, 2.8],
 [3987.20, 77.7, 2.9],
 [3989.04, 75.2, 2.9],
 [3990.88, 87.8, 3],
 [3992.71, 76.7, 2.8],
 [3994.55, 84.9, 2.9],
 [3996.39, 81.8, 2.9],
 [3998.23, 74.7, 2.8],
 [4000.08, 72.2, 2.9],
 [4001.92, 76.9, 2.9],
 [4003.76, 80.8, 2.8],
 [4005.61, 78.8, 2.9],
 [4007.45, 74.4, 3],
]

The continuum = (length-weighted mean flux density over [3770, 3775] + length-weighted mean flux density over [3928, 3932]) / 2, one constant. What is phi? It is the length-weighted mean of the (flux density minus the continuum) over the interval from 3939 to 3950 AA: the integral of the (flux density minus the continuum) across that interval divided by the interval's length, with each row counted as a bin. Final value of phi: -2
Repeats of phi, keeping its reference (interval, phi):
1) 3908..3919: 18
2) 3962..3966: -3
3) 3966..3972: -26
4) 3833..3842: -14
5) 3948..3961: 17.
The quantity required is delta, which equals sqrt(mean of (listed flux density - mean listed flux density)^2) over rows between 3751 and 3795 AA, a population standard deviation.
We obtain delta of 10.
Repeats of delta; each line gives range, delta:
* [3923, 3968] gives 18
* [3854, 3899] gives 11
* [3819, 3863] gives 15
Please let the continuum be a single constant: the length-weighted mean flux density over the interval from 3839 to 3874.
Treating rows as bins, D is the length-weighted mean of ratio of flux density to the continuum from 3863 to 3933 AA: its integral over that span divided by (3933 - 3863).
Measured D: 0.96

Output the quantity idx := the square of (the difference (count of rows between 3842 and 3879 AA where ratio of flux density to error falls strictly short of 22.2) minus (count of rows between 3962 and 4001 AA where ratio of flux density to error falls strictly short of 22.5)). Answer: 25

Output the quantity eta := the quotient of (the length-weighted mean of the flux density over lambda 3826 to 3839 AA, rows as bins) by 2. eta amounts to 20.6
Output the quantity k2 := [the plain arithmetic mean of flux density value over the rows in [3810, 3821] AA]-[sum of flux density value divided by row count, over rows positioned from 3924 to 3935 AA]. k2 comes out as 29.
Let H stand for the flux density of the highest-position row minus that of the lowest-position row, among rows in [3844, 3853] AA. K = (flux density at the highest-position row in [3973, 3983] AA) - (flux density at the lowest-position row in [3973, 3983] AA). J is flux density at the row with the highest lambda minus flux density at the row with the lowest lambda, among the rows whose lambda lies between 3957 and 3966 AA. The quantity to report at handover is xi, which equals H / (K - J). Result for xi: 0.0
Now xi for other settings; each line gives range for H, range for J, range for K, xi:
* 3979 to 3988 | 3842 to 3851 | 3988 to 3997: -0.3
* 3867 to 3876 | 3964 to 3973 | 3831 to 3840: -3.3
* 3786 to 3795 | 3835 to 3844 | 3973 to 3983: -0.3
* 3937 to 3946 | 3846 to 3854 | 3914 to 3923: -3.6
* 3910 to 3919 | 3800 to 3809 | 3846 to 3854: 0.0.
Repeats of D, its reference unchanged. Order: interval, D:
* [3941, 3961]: 0.95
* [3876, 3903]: 0.96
